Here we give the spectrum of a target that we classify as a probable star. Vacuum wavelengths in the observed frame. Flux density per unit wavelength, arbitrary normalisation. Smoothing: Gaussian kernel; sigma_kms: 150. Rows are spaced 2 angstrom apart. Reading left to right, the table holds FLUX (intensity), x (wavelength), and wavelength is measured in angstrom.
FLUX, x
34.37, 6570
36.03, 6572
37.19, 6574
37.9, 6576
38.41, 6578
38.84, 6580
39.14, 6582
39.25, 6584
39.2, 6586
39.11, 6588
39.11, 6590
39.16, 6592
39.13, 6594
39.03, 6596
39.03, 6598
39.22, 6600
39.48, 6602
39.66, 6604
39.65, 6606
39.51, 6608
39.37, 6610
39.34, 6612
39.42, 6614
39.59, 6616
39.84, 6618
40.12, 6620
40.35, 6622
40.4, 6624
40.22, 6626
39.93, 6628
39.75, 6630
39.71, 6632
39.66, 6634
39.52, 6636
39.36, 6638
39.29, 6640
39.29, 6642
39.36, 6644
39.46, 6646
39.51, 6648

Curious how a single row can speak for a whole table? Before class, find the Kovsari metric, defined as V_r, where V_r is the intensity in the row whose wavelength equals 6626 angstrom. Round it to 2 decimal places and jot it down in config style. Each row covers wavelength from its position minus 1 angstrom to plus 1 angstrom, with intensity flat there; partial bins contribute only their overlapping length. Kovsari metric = 40.22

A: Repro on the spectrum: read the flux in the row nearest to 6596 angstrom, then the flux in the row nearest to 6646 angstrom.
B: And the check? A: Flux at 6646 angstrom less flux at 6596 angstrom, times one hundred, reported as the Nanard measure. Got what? 43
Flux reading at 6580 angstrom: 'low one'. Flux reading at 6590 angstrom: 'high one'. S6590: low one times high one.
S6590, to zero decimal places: 1519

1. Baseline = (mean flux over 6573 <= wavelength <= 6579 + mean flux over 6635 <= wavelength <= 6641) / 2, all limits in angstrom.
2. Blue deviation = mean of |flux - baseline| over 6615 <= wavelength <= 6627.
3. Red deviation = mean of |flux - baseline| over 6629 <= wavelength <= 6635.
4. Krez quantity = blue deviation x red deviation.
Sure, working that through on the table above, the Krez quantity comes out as 1.6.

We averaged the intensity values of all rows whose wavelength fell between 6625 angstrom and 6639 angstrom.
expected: 39.74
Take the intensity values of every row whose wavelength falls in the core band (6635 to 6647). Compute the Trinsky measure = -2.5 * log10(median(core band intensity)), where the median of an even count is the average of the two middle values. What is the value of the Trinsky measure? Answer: -3.99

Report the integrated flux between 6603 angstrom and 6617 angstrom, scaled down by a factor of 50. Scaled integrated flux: 11.1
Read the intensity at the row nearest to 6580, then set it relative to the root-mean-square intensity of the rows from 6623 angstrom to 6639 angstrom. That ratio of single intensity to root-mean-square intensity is 0.975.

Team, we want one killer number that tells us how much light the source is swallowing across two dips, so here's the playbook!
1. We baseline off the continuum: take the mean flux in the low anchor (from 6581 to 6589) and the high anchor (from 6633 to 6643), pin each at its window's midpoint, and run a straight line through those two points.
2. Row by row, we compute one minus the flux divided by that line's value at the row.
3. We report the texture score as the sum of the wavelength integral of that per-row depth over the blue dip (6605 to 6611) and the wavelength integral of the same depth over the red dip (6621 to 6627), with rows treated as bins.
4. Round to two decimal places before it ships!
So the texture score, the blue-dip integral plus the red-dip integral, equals -0.18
